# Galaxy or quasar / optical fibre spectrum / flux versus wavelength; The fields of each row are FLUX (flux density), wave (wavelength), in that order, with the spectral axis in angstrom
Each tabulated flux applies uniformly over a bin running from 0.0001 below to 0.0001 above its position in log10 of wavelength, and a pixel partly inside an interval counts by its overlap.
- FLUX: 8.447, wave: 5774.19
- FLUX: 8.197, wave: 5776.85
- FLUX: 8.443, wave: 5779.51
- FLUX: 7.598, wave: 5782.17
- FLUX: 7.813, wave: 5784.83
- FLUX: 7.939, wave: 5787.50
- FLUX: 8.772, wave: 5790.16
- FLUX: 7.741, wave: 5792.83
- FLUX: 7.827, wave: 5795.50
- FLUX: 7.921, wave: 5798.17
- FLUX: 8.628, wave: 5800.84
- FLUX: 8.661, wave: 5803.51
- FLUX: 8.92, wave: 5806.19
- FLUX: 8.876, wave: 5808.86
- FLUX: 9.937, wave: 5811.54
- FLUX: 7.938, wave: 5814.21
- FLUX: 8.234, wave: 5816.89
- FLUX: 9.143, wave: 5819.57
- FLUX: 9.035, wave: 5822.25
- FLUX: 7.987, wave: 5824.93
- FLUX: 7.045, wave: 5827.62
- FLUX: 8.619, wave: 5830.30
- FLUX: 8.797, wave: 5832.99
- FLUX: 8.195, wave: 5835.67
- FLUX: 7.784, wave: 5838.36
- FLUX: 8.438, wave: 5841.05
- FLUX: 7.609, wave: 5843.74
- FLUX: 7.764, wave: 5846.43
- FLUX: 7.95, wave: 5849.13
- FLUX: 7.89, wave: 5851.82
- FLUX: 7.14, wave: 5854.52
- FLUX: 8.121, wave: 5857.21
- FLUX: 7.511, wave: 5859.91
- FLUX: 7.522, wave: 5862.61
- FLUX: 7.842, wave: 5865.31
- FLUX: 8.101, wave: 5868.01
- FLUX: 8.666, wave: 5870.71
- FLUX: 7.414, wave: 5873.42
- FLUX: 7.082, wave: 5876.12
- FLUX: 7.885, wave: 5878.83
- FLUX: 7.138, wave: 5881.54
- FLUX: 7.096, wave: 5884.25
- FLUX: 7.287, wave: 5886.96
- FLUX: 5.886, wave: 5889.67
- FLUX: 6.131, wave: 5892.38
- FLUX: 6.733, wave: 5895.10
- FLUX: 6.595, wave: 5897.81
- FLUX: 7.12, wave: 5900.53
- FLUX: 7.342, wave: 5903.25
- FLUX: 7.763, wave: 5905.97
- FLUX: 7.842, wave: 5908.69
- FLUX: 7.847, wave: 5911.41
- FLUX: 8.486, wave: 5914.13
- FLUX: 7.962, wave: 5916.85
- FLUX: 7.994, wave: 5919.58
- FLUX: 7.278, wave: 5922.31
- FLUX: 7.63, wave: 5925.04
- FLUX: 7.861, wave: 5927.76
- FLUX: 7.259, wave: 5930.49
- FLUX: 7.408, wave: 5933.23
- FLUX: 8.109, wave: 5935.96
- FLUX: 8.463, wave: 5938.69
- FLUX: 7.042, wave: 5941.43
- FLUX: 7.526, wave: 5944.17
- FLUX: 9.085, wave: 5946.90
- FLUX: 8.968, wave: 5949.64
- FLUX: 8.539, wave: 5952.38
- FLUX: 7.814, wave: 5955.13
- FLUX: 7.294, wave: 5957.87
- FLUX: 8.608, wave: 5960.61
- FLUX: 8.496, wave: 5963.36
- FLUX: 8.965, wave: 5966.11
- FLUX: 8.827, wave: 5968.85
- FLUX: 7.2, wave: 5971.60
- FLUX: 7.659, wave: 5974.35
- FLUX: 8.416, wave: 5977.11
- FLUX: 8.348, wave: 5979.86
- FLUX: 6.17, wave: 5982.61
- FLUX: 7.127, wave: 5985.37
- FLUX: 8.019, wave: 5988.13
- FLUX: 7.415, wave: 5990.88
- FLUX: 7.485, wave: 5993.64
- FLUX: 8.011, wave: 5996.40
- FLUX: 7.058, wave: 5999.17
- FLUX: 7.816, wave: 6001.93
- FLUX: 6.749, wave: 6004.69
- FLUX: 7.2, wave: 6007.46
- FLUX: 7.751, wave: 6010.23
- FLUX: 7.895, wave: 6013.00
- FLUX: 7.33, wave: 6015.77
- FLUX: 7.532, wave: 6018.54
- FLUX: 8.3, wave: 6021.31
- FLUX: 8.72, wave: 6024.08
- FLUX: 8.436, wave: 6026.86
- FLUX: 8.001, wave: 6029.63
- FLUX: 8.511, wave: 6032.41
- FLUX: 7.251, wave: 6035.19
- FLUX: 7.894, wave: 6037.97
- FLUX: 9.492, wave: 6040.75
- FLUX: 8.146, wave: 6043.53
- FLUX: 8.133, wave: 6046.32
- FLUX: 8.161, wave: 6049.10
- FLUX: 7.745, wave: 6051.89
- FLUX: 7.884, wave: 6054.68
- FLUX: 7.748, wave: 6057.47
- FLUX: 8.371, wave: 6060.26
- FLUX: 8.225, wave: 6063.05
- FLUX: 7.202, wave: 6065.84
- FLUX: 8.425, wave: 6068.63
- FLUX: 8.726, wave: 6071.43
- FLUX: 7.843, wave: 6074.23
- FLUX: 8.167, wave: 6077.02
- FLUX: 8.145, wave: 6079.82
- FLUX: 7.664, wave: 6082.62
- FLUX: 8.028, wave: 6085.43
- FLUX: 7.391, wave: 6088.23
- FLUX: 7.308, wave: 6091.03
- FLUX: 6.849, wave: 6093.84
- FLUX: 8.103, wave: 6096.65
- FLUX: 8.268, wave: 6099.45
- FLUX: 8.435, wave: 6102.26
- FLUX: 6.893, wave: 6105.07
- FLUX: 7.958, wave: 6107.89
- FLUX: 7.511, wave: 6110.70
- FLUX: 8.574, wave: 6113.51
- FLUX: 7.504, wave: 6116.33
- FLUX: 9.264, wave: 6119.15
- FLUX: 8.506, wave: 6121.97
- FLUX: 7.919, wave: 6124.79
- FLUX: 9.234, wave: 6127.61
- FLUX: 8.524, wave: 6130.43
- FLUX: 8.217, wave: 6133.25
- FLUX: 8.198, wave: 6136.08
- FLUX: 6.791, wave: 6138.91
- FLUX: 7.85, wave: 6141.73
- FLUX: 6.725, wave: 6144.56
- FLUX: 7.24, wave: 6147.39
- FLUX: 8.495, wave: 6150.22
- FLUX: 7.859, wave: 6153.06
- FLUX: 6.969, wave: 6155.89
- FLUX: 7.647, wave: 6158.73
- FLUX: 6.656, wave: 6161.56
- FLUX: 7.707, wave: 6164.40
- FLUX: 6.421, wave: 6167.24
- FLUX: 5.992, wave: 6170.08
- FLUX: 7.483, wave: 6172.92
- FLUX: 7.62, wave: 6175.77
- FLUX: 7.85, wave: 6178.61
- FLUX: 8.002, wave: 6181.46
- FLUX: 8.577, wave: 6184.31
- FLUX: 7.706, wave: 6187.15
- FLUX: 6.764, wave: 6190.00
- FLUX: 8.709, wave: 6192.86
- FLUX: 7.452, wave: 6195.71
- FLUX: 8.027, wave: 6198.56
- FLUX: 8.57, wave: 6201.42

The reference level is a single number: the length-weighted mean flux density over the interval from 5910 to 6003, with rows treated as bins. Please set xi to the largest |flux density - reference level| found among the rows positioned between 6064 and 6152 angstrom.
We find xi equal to 1.4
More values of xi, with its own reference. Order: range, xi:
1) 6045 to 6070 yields 0.7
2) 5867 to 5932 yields 2.0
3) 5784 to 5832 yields 2.0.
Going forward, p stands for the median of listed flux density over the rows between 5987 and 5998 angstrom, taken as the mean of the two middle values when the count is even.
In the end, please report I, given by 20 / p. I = 2.58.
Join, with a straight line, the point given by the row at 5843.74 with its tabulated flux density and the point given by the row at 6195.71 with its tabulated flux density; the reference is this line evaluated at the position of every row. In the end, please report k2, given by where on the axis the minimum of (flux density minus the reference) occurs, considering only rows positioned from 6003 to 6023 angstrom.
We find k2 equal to 6004.69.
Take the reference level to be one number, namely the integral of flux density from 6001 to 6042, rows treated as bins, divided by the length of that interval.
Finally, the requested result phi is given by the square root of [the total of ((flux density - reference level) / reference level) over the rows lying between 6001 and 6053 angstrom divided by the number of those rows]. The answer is 0.06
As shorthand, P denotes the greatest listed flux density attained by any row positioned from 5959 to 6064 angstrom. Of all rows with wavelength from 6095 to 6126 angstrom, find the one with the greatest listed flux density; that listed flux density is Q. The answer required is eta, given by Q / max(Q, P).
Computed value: 0.98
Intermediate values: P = 9.492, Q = 9.264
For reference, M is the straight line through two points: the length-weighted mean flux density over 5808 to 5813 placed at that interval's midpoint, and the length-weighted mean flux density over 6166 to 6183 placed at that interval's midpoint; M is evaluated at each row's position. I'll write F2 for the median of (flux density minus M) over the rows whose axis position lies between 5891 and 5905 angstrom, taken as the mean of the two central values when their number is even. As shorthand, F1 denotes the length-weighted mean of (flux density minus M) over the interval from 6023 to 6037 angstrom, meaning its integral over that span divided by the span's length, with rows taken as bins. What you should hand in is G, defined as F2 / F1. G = -40.7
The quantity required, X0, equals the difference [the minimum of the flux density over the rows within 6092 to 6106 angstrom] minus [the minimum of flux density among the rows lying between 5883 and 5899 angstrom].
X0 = 1.0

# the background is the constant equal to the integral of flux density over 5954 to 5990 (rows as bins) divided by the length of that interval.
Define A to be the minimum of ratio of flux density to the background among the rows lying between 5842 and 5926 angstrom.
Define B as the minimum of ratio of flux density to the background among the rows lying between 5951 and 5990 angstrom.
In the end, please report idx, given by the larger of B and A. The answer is 0.78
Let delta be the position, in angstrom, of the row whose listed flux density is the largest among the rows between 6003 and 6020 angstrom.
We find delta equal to 6013.00 angstrom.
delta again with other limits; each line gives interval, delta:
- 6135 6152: 6150.22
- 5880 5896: 5886.96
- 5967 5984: 5968.85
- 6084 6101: 6099.45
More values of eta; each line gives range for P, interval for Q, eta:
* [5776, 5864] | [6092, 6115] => 0.86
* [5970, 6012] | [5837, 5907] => 1.00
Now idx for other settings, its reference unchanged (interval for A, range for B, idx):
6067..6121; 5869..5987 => 0.87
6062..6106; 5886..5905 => 0.87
